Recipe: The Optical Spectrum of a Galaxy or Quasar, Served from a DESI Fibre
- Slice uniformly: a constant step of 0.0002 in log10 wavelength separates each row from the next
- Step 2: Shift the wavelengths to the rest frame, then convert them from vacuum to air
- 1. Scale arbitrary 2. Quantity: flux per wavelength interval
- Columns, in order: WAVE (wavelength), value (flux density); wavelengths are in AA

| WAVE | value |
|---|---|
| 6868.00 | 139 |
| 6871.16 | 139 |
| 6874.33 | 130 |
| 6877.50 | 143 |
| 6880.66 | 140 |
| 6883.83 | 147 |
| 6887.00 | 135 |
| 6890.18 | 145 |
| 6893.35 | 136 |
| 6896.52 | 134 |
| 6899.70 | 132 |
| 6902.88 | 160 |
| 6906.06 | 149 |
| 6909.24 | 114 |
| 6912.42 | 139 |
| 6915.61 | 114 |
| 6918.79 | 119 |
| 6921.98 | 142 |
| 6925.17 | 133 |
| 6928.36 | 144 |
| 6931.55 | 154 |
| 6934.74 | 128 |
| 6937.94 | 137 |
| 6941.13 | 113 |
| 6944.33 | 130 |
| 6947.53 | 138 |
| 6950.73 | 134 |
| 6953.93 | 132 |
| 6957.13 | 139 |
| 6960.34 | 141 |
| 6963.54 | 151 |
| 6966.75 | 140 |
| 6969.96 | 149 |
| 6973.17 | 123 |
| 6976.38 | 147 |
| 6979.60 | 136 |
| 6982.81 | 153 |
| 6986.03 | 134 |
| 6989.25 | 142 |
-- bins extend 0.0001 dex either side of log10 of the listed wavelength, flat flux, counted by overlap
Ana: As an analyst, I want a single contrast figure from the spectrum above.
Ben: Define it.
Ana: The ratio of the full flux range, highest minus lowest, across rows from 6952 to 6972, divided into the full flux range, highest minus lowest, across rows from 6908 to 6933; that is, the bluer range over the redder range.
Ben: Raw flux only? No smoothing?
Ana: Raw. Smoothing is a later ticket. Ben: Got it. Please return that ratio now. 2.1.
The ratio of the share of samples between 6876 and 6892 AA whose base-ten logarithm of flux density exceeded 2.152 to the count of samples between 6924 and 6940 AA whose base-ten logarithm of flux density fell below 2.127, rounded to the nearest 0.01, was 0.30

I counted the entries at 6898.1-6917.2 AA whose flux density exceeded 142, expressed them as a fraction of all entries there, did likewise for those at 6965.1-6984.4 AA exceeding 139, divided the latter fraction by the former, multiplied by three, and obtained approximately 6.0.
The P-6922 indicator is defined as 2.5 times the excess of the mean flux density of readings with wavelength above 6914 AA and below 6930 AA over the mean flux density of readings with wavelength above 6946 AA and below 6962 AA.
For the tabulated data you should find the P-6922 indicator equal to -16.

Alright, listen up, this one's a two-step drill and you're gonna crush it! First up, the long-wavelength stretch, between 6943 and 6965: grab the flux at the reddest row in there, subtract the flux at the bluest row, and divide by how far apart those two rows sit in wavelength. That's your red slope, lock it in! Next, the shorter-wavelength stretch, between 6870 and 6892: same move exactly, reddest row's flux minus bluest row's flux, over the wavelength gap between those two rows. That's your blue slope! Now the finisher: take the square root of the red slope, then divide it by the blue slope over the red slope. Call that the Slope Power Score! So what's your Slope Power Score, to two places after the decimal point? 3.62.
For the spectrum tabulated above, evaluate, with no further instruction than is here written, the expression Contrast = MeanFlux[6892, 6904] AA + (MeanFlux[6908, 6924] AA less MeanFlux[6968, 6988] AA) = 126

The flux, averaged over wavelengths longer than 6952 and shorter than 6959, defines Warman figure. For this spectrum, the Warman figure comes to 136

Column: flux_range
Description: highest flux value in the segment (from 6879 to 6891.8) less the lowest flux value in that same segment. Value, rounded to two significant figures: 12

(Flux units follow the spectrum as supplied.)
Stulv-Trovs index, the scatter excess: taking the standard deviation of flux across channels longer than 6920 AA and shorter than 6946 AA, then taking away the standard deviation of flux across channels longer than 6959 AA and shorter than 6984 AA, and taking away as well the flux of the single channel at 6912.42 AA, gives -137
